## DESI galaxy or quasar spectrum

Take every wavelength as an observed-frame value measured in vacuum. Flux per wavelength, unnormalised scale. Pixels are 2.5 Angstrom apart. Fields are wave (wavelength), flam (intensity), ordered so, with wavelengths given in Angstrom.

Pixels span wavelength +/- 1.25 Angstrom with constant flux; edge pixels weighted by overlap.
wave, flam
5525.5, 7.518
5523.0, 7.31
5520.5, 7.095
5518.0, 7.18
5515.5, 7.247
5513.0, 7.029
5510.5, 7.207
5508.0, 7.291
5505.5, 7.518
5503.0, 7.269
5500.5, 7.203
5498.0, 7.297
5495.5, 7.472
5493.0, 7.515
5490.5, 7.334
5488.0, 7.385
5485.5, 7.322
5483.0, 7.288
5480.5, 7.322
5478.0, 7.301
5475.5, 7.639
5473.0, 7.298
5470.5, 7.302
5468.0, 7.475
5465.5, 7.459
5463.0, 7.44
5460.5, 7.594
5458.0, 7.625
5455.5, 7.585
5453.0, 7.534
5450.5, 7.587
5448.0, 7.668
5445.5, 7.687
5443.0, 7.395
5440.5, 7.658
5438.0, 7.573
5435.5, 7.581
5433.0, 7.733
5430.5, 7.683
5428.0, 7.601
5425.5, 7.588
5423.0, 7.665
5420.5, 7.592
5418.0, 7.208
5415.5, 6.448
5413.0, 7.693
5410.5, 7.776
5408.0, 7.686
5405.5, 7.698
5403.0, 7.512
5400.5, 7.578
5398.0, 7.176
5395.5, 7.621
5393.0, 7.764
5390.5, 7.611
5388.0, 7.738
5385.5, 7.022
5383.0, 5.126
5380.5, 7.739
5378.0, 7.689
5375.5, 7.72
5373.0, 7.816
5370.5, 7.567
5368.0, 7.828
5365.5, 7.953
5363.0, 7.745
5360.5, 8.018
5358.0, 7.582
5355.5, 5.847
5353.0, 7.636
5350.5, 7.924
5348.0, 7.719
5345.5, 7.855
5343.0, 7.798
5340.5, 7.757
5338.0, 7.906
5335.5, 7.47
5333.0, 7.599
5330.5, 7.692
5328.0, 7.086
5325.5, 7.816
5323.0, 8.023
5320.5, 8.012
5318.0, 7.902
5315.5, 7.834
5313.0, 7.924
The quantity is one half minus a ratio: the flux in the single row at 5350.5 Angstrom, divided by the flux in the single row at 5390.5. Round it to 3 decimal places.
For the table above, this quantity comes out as -0.541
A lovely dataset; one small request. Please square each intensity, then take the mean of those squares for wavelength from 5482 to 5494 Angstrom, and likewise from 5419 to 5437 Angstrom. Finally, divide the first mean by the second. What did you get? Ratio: 0.93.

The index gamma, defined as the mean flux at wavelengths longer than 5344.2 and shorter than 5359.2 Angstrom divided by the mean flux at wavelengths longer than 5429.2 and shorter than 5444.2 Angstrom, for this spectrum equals 0.98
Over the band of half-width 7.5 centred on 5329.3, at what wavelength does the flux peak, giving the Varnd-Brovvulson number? 5323.0 Angstrom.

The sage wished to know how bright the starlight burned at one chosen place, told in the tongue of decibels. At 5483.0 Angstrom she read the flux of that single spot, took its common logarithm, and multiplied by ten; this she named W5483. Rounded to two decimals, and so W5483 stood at 8.63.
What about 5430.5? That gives 8.86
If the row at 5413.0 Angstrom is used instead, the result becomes 8.86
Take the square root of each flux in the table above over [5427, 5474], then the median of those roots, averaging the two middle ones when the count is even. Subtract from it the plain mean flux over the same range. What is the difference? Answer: -4.80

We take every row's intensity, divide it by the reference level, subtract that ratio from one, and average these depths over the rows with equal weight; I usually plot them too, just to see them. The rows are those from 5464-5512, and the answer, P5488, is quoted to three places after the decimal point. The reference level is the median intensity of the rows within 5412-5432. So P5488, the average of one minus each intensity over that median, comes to 0.031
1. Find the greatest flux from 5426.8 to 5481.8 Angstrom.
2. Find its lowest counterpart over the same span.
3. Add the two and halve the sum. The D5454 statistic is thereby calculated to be 7.5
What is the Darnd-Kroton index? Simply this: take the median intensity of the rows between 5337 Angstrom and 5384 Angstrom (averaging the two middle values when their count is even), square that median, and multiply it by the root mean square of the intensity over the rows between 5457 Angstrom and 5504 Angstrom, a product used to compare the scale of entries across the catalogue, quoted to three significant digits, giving 444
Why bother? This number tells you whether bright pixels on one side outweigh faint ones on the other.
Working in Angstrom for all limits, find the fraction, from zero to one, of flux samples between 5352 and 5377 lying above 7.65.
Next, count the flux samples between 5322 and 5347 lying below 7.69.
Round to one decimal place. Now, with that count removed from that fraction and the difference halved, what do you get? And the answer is -1.2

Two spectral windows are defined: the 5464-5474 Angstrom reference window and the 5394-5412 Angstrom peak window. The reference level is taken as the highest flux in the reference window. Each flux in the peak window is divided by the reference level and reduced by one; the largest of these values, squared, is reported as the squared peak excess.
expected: 0.0016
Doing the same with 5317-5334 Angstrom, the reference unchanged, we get 0.0054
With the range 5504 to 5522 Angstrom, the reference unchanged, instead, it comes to 0.0000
